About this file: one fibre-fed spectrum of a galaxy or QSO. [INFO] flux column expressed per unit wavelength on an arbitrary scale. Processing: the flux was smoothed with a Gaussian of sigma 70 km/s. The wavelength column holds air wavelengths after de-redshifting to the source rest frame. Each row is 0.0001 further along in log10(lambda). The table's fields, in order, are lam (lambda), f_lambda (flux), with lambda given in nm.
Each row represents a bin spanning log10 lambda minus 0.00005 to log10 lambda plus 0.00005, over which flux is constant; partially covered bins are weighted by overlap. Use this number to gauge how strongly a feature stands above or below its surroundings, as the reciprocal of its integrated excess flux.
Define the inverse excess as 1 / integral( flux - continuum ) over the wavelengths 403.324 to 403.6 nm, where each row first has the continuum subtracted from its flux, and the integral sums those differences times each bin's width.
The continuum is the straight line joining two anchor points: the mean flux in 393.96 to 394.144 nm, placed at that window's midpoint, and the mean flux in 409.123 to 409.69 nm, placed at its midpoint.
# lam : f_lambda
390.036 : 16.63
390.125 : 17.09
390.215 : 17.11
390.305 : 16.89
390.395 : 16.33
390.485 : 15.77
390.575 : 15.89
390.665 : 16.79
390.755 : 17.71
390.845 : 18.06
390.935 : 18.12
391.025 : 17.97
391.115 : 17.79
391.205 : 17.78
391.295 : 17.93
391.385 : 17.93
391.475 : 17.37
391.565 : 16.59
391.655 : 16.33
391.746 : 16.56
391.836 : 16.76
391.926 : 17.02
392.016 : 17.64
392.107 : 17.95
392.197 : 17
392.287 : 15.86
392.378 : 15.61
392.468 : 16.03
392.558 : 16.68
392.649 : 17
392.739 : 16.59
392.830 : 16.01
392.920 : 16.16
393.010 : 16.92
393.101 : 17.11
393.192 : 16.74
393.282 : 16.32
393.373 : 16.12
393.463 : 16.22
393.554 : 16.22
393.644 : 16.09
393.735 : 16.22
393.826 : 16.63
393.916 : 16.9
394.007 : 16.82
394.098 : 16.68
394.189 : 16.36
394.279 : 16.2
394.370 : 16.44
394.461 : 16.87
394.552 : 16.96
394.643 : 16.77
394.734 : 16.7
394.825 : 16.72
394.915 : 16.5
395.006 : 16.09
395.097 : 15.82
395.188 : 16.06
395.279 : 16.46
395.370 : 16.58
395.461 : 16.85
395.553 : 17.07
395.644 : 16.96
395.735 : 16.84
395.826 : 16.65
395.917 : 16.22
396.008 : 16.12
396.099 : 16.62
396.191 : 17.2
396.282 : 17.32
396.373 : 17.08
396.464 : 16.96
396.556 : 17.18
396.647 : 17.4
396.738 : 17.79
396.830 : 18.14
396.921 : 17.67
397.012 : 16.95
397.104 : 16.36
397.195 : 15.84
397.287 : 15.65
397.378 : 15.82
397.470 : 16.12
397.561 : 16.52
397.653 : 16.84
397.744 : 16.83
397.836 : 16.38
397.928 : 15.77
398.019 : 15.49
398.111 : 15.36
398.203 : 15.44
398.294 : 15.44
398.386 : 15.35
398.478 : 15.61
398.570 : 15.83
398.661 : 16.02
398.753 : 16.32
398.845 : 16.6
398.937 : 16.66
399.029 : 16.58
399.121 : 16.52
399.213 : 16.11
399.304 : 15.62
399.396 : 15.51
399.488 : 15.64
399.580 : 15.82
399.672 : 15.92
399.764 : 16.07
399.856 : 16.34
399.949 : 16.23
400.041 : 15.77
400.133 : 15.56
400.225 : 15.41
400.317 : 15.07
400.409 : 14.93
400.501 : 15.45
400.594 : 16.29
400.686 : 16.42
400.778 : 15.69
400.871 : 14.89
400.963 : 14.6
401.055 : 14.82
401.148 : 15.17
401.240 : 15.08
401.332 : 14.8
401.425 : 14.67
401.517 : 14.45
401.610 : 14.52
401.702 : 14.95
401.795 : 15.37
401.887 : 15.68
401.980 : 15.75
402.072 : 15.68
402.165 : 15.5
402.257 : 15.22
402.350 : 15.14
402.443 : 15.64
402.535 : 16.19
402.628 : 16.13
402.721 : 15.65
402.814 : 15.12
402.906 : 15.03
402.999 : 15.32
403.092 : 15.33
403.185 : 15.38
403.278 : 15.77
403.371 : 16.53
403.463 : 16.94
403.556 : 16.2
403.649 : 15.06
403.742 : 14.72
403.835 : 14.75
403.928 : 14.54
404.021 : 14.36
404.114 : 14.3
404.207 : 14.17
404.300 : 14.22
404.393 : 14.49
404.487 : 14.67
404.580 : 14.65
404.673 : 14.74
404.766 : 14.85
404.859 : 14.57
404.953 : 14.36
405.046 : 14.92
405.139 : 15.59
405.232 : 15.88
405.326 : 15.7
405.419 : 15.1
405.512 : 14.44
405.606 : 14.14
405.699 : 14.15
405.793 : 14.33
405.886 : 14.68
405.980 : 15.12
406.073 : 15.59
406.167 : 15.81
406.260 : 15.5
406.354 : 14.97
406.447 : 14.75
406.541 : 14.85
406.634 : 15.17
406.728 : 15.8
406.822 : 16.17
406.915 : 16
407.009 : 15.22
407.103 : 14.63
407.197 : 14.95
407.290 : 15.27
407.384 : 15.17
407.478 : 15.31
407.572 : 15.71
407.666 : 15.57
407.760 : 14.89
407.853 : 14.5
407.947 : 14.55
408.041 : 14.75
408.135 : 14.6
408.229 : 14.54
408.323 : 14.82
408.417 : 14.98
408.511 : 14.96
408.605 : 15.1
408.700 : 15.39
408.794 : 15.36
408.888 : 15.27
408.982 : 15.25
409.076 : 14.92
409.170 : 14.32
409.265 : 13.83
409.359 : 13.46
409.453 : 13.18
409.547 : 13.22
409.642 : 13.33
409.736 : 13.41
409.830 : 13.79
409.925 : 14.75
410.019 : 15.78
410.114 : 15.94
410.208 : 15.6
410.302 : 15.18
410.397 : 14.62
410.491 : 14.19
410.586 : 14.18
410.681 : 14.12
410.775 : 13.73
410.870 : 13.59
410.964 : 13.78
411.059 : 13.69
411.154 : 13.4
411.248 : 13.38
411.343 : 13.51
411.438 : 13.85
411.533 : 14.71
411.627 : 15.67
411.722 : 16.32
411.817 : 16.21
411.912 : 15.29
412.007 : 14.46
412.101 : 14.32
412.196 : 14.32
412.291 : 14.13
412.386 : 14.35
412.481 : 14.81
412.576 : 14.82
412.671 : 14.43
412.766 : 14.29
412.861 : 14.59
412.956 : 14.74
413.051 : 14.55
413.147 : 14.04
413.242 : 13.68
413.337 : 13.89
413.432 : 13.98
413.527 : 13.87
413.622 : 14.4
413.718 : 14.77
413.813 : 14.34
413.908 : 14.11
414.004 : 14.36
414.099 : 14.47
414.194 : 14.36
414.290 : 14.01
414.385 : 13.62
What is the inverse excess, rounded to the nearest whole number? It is 2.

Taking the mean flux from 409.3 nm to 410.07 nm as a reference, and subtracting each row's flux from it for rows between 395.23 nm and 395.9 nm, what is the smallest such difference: -3.2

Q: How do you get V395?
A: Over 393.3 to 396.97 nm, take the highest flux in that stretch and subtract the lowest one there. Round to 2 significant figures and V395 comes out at 2.3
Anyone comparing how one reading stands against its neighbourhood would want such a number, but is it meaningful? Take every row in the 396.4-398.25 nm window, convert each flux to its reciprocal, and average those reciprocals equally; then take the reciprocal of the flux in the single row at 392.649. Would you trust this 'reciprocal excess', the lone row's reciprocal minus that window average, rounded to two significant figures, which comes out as -0.0018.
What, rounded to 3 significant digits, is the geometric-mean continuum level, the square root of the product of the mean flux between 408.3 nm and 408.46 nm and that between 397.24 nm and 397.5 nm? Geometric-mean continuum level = 15.4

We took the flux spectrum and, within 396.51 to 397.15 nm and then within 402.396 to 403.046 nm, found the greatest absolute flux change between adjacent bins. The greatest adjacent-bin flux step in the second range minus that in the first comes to -0.17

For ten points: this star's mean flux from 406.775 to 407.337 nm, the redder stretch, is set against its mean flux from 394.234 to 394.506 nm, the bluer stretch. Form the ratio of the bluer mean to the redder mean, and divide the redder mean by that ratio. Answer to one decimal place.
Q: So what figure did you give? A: 14.3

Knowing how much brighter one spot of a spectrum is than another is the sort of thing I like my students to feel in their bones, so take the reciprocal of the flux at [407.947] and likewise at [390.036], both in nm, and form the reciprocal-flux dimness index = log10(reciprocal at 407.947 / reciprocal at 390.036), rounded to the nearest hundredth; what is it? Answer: 0.06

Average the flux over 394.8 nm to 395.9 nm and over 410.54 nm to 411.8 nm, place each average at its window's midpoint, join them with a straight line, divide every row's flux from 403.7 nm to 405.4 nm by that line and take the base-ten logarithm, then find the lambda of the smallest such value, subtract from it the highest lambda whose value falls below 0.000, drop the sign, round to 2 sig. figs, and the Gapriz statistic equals 0.84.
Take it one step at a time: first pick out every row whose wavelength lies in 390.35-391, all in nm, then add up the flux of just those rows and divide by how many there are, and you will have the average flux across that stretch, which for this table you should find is 17.0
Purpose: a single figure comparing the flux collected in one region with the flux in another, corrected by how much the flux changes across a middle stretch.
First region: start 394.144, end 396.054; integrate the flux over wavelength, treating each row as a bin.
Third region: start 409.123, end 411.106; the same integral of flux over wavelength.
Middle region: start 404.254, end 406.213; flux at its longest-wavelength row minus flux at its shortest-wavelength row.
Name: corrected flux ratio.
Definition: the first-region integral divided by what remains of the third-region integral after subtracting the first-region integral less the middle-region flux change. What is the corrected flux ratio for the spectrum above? -17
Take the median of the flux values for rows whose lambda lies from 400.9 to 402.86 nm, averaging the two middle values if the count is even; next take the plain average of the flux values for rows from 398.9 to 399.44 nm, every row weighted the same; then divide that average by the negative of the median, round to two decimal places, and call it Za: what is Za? -1.07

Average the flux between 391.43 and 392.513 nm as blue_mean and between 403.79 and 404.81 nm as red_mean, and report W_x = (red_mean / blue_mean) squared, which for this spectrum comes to 0.75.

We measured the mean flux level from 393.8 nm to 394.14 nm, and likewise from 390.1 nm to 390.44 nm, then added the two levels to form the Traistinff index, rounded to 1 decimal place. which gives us 33.6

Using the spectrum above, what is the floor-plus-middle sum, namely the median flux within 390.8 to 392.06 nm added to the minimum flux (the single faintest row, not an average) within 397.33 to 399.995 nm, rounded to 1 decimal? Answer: 33.1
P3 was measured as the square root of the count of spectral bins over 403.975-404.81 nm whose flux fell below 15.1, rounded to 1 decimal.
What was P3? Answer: 3.0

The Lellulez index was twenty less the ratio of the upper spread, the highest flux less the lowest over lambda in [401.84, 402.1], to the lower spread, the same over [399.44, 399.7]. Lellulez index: 20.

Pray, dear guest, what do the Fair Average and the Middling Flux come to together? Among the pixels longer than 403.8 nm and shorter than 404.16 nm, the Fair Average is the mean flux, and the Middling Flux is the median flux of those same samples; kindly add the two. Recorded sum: 28.9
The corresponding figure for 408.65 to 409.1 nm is 30.5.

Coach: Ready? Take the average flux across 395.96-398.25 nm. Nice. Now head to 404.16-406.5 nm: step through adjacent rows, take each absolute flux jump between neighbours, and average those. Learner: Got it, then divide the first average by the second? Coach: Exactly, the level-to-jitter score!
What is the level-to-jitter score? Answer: 55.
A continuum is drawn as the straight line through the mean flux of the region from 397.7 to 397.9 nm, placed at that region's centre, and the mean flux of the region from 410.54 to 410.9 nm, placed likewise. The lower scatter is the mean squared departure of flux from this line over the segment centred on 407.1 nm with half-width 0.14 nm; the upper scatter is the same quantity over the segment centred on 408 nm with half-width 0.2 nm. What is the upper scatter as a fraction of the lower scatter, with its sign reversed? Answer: -0.2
